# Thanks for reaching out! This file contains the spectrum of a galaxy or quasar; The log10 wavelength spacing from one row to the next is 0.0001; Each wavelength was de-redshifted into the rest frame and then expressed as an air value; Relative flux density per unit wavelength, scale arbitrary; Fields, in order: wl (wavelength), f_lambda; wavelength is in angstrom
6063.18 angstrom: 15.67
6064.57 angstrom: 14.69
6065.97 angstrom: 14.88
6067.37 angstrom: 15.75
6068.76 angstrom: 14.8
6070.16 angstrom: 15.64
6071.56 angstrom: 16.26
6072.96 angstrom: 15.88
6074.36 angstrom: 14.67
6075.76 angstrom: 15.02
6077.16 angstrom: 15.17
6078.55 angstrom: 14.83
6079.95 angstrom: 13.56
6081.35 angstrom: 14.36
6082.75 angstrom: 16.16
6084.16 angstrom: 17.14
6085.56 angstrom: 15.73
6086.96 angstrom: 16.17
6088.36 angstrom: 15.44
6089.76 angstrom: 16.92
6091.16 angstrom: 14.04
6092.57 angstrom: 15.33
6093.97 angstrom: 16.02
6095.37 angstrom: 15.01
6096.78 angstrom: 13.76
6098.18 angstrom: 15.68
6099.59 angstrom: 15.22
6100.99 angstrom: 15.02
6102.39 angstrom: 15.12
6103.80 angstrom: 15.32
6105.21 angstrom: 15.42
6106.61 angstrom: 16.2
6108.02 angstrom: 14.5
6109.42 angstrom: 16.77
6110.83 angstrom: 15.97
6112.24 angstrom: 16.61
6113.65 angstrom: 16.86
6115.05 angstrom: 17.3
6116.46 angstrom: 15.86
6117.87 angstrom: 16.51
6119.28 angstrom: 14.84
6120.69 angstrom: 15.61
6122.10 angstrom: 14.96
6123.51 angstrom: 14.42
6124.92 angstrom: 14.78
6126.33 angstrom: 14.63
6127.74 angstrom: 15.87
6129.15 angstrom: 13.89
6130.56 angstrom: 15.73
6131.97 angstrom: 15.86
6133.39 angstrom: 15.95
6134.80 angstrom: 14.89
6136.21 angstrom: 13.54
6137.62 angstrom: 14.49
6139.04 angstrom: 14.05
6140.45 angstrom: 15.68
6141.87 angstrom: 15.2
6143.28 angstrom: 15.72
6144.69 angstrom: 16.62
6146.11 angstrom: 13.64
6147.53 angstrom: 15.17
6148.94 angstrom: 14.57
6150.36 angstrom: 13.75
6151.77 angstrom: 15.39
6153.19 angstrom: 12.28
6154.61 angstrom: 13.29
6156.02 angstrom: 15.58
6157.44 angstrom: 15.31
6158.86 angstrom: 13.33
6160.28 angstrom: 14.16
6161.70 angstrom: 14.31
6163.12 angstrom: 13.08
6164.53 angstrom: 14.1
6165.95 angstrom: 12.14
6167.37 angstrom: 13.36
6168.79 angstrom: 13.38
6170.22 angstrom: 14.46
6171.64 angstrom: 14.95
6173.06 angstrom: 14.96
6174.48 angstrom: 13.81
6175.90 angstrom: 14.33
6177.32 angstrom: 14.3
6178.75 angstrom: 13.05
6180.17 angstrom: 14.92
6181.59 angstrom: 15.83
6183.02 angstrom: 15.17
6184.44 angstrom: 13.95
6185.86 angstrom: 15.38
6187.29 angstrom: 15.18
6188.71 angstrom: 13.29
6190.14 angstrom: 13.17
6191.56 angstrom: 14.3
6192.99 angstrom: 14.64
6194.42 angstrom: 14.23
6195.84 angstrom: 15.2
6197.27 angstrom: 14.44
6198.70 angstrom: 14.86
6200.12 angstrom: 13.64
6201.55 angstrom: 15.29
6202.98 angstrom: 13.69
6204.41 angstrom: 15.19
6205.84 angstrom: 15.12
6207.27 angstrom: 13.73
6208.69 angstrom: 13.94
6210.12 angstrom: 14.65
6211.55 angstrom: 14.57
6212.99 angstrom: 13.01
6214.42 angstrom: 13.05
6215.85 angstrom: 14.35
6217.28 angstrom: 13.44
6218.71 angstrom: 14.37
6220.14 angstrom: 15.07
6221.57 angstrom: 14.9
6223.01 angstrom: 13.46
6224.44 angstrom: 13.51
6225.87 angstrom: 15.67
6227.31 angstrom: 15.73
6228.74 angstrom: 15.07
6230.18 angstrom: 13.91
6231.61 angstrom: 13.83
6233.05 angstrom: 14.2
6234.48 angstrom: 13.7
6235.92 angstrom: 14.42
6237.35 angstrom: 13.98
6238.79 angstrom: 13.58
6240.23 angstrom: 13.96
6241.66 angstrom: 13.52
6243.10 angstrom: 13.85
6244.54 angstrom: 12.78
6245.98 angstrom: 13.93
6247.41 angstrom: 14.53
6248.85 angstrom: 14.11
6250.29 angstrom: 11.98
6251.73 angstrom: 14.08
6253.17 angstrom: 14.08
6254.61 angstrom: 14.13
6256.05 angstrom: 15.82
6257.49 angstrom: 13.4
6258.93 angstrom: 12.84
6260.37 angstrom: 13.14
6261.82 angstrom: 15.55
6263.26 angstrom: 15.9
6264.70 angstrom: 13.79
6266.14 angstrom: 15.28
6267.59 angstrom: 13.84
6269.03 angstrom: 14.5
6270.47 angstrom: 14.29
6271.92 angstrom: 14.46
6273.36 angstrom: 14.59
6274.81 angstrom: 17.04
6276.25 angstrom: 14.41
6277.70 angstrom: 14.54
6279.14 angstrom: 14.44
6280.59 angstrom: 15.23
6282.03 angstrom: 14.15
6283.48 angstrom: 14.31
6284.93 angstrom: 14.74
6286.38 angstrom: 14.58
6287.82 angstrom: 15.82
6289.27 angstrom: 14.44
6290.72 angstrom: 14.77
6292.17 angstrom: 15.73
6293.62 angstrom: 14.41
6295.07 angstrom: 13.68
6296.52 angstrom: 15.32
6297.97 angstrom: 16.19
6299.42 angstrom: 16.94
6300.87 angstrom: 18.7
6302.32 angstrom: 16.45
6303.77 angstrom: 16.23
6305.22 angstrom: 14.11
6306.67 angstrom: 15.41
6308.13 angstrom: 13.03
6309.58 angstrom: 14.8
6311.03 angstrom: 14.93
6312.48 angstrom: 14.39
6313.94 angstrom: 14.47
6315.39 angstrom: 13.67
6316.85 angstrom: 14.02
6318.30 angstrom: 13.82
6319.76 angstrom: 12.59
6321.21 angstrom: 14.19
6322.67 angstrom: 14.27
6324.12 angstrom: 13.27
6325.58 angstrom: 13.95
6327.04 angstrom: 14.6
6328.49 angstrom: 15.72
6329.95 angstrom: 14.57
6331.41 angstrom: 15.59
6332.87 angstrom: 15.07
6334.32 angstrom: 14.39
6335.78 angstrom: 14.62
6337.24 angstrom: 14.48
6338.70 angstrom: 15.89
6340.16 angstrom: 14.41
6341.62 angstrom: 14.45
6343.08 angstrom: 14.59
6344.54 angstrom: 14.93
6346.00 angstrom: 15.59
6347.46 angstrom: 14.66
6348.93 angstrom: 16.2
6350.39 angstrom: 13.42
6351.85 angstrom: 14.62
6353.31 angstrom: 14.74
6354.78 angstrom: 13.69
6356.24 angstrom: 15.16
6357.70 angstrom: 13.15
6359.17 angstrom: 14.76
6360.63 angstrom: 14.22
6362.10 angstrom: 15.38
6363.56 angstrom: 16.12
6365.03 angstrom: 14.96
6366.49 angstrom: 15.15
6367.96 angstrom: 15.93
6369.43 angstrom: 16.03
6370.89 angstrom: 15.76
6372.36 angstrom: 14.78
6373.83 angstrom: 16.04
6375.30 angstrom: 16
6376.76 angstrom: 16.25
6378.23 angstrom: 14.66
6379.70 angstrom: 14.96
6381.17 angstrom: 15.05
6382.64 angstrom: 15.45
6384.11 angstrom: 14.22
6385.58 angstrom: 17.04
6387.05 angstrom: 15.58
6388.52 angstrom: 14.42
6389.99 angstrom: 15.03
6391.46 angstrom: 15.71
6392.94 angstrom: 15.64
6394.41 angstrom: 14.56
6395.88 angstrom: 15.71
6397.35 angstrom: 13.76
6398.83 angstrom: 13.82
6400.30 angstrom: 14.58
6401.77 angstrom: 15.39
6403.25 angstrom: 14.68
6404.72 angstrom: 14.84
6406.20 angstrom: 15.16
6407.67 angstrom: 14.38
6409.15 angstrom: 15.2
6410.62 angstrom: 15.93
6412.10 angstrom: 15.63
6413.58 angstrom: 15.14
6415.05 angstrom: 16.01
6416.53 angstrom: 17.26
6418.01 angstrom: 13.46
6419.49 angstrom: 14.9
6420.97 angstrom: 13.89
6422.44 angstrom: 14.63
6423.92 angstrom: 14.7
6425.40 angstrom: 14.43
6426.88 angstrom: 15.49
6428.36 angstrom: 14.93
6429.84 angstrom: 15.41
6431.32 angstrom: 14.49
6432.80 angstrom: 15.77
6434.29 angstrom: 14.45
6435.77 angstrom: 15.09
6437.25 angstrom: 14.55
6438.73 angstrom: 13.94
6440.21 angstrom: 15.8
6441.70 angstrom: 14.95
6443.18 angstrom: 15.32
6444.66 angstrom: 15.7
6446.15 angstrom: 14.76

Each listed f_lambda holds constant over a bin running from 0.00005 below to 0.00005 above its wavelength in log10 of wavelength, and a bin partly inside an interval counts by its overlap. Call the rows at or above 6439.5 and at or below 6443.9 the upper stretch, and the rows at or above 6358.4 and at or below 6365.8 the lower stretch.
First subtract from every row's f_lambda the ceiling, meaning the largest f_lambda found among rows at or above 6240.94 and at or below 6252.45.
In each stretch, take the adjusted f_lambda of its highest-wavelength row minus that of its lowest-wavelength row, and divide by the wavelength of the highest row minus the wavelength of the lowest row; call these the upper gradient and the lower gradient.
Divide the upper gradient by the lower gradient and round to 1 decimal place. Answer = -4.7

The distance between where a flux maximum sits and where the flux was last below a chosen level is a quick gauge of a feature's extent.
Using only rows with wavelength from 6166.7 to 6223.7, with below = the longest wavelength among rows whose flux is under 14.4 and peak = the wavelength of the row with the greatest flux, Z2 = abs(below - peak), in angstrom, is 41.4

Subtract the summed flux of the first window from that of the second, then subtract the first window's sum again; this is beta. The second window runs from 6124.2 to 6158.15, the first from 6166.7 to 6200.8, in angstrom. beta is -334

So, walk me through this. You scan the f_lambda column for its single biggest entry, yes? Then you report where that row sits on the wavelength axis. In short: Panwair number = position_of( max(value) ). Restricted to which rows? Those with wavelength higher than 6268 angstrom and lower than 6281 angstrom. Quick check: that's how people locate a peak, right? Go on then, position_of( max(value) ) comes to 6274.81 angstrom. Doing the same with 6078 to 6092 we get 6084.16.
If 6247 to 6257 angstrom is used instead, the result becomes 6256.05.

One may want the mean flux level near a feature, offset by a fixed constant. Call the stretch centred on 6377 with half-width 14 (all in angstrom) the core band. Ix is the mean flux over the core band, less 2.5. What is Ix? 12.94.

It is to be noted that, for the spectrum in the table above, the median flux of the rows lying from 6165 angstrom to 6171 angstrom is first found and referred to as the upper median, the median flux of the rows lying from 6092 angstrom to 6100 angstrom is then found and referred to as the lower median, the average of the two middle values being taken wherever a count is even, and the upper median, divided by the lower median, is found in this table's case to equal 0.88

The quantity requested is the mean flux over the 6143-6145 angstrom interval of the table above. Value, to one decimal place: 16.2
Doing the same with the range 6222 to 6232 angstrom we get 14.5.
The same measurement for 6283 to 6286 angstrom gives 14.5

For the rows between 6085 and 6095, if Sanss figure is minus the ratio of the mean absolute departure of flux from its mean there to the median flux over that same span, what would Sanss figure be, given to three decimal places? -0.040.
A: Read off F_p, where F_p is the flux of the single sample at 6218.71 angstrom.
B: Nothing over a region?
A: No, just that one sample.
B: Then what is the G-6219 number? 14.37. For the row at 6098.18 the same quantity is 15.68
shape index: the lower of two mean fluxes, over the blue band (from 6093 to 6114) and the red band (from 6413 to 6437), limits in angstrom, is 15.0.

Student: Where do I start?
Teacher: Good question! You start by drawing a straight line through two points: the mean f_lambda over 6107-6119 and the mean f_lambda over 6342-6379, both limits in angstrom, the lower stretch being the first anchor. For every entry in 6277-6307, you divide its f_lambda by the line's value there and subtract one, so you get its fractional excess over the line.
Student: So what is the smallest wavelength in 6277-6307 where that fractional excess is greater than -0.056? 6280.59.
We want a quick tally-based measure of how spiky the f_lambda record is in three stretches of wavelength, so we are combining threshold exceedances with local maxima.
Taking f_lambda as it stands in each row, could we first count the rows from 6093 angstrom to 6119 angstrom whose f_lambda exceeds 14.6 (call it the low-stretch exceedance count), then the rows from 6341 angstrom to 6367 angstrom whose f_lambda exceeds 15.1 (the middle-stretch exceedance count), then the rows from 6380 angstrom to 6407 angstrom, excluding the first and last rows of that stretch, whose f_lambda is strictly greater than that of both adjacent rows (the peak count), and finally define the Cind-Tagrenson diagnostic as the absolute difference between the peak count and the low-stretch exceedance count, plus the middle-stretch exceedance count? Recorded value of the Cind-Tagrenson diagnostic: 17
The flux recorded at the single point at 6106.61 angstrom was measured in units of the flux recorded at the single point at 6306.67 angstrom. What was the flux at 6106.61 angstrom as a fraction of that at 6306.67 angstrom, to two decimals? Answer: 1.05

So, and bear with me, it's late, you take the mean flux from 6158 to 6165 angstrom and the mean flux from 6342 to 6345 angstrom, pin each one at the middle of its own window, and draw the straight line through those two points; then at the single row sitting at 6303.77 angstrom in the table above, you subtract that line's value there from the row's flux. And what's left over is 1.7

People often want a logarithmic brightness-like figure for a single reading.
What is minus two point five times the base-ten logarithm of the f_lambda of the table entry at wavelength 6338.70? -3.00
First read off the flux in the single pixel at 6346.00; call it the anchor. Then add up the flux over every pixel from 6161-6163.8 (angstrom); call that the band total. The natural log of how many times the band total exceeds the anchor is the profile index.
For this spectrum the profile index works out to 0.564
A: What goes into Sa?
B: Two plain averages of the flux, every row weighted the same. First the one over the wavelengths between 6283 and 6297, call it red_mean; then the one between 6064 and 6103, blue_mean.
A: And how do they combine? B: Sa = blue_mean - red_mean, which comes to 0.52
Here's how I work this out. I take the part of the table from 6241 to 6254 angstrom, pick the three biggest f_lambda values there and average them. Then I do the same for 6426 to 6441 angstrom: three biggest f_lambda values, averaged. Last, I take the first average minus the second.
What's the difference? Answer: -1.4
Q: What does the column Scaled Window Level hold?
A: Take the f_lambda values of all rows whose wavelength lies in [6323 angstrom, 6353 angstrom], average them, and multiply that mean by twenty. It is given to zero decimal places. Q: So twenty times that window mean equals 295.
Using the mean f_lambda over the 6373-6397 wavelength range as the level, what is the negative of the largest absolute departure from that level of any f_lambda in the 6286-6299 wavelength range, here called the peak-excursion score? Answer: -1.7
